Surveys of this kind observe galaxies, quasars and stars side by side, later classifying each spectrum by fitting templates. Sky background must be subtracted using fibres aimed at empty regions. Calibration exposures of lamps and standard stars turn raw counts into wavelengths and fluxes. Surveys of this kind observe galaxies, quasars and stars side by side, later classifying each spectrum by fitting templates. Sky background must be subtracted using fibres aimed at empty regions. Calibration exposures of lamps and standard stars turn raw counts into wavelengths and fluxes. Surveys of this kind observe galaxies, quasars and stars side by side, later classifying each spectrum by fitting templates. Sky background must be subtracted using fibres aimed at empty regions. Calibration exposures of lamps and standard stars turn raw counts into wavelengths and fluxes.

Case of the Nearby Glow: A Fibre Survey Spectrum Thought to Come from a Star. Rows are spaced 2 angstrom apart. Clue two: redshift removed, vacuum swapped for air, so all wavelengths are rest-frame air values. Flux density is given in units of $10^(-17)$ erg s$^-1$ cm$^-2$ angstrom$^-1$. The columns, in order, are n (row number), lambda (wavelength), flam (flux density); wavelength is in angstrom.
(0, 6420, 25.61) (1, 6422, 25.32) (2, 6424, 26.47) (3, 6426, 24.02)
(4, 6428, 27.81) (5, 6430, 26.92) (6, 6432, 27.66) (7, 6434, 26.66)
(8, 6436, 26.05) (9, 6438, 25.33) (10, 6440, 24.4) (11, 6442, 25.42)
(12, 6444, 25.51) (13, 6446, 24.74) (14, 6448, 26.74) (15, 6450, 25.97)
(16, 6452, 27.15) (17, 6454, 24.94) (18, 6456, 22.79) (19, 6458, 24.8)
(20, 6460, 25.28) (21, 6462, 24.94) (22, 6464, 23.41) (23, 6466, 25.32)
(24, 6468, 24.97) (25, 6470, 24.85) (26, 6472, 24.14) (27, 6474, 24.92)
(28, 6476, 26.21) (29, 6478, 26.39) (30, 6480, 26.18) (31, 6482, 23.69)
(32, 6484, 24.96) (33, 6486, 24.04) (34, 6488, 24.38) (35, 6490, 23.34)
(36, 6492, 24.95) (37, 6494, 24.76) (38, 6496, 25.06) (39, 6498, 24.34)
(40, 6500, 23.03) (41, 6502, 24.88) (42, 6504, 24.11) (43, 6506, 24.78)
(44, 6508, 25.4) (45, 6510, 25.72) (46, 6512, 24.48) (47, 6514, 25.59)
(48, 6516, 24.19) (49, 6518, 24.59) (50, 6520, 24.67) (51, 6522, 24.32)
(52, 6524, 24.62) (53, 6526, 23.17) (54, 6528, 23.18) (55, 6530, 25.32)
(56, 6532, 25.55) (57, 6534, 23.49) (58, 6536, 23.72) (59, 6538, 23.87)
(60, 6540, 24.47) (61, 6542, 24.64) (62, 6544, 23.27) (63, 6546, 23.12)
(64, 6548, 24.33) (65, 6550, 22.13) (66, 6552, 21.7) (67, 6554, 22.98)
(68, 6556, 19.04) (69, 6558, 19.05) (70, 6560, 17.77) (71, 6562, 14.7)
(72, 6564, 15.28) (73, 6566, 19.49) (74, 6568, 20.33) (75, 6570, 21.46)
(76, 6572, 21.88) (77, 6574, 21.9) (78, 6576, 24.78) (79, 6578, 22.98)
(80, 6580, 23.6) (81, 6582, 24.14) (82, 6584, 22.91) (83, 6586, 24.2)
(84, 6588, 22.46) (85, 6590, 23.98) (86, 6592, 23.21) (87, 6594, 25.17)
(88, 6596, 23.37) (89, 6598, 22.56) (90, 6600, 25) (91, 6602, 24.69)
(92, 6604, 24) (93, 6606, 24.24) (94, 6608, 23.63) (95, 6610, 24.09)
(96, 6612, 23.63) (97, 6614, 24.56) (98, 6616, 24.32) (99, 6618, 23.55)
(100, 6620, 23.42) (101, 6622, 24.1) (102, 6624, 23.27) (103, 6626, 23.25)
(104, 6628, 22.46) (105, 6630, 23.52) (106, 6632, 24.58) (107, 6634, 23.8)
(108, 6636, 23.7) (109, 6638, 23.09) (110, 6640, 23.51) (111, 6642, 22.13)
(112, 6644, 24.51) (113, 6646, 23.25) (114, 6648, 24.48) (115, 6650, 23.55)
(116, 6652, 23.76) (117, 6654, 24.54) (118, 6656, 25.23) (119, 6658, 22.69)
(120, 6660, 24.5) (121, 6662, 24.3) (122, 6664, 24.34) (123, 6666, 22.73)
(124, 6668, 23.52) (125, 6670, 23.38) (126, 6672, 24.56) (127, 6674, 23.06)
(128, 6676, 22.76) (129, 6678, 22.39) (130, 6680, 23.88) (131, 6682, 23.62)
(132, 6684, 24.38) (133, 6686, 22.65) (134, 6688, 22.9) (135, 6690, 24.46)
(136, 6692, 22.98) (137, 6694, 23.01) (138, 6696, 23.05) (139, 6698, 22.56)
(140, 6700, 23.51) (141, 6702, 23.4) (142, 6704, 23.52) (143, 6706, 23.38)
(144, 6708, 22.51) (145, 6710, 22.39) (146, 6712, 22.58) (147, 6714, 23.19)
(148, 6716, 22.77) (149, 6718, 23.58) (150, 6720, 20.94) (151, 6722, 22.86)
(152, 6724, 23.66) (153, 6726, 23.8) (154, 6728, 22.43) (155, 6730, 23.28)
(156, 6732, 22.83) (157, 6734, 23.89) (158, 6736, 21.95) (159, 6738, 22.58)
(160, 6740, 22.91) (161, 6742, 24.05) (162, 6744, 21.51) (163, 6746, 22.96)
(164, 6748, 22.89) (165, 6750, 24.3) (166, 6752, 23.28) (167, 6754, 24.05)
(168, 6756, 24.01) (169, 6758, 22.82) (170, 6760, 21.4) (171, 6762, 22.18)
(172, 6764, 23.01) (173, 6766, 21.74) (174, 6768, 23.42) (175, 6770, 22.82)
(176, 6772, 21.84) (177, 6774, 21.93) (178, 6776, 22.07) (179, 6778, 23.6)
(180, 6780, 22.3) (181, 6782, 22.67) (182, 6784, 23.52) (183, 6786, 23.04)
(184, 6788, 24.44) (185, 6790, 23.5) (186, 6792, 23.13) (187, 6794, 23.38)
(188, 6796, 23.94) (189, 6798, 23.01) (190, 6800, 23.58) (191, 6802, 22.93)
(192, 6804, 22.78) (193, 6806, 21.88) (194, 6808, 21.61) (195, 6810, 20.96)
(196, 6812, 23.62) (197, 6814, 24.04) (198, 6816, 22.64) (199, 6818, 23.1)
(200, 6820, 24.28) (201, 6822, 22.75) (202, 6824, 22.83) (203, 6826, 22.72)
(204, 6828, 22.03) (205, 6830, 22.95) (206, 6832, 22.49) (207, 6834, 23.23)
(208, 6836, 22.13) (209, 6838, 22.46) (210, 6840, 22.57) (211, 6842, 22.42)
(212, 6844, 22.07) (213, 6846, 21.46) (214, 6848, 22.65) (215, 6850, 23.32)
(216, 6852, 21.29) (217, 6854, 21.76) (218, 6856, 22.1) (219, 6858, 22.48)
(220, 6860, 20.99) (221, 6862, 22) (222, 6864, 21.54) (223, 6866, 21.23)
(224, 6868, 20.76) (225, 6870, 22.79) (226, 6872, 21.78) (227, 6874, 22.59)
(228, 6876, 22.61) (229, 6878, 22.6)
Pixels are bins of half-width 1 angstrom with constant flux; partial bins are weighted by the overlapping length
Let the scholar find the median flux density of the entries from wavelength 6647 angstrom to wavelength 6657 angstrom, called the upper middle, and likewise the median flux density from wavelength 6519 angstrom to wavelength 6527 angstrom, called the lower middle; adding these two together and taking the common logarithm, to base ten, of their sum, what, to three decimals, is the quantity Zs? 1.690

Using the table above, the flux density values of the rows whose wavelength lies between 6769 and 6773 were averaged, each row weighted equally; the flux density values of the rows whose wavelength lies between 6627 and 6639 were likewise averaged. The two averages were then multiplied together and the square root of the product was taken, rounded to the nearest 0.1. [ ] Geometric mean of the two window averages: 22.9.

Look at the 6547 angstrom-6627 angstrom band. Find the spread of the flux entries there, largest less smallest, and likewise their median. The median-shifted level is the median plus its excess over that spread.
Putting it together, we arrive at 36.2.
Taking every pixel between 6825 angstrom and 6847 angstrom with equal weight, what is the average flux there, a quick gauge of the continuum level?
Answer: 22.4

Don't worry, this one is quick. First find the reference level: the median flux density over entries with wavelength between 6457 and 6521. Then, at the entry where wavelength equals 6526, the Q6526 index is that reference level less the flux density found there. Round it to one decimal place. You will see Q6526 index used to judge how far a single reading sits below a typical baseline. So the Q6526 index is 1.7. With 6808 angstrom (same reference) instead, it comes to 3.2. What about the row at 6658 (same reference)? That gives 2.1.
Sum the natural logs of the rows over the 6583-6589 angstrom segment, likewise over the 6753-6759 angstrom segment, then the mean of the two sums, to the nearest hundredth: 9.46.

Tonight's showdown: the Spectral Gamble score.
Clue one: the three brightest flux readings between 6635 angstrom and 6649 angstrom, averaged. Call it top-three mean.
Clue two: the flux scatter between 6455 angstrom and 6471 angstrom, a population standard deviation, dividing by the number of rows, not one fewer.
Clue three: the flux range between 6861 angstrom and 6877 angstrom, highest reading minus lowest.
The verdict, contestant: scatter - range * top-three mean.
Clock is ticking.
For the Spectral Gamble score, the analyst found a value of -48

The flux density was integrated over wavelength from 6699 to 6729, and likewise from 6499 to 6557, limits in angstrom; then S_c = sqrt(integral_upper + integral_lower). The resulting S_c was 46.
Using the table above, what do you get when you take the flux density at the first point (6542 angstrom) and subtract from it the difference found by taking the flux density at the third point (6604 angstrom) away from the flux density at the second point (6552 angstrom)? 27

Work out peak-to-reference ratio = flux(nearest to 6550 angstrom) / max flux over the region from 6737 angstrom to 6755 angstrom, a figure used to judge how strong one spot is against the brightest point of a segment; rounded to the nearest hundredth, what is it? 0.91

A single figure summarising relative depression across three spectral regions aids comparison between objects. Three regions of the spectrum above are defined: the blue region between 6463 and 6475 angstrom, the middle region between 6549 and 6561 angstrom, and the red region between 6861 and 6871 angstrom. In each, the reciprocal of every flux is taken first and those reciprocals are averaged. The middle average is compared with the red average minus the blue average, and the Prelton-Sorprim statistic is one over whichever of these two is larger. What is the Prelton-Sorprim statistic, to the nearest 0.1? 20.3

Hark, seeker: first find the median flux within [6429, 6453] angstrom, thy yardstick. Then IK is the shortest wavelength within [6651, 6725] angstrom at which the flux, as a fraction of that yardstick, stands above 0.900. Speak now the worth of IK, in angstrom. 6652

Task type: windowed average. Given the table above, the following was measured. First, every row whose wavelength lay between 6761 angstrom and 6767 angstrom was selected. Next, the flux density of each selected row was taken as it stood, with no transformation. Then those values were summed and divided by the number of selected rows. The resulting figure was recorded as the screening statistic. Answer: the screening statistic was 22.3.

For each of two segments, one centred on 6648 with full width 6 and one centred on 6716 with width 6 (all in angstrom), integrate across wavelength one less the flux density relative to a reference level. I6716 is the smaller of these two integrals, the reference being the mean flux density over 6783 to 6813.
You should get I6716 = -0.19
